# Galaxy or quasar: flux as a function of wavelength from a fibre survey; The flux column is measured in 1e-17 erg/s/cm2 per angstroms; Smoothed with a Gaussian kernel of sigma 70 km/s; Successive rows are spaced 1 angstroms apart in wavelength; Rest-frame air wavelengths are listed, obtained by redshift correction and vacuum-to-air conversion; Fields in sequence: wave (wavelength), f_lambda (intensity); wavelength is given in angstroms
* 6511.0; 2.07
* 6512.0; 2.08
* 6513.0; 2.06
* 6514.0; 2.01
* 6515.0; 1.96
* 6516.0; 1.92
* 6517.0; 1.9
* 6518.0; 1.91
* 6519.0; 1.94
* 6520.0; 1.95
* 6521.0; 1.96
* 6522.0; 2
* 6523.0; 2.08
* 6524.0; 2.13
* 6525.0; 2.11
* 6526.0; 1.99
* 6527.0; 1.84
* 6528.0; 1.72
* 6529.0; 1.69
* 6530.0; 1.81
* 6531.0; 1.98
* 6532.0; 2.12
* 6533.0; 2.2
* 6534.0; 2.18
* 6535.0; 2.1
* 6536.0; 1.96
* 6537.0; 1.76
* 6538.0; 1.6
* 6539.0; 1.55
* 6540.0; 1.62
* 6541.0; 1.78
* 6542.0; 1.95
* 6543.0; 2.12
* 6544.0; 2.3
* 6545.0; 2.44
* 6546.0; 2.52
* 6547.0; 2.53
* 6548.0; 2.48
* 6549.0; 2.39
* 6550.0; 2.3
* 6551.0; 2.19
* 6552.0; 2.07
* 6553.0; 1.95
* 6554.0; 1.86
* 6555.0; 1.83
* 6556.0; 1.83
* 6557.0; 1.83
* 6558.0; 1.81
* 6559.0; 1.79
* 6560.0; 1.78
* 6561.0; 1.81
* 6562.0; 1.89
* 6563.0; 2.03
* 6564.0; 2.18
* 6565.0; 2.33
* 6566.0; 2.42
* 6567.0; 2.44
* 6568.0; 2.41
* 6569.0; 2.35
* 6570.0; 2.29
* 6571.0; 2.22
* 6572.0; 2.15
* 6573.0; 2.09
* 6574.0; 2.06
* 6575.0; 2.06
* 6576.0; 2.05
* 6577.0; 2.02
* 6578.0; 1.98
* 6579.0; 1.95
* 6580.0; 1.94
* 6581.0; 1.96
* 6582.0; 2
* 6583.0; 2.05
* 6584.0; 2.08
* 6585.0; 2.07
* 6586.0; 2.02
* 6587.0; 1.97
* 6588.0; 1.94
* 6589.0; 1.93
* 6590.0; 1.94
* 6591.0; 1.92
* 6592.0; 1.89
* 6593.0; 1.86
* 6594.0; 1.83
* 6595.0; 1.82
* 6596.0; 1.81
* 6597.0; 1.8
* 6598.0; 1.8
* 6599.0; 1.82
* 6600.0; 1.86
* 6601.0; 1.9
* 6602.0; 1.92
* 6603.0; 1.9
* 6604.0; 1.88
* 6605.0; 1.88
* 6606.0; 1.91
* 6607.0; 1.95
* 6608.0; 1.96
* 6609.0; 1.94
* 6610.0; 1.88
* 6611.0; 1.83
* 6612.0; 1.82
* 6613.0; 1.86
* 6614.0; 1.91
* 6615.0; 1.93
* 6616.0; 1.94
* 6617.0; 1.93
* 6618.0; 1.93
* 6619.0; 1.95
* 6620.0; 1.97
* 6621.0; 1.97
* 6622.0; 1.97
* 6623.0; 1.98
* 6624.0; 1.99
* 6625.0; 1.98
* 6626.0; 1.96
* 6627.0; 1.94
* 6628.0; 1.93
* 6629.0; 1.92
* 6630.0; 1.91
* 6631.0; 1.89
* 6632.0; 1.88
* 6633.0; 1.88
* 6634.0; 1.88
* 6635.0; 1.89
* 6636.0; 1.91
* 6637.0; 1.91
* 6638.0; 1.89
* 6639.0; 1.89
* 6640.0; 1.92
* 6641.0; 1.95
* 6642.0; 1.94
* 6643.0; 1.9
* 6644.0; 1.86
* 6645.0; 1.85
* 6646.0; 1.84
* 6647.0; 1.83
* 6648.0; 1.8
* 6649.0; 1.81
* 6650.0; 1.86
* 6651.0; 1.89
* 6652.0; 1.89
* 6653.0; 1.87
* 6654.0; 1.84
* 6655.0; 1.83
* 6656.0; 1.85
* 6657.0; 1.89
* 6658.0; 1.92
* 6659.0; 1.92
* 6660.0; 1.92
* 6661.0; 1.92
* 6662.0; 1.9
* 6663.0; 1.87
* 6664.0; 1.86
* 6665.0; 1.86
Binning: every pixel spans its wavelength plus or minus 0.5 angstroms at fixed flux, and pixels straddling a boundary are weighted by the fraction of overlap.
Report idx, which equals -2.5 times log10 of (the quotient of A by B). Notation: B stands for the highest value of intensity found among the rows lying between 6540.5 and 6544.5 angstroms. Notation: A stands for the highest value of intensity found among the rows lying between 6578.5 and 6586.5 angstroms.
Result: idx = 0.11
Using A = 2.08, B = 2.3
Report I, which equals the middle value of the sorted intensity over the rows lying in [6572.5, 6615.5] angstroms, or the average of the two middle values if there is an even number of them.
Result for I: 1.93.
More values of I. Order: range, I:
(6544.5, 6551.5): 2.44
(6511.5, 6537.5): 1.97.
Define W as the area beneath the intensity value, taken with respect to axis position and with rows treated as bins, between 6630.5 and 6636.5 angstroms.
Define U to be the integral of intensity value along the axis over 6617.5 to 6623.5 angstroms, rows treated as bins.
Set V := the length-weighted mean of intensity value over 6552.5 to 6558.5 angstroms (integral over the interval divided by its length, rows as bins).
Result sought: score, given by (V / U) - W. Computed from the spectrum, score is -11.2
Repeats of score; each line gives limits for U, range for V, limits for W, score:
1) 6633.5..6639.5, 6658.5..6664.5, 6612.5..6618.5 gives -11.3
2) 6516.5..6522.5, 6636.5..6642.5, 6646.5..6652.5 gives -10.9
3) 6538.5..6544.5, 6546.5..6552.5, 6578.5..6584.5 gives -11.8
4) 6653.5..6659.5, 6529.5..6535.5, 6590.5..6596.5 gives -10.9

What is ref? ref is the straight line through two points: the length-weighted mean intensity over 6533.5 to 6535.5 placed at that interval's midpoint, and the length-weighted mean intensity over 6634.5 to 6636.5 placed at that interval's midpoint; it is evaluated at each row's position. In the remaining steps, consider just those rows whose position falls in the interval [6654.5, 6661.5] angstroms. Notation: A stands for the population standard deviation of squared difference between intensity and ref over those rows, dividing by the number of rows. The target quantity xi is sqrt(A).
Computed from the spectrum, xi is 0.05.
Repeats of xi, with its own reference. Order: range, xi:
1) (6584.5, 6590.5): 0.05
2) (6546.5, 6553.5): 0.25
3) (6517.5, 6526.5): 0.15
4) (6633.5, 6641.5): 0.04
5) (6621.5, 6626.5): 0.03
